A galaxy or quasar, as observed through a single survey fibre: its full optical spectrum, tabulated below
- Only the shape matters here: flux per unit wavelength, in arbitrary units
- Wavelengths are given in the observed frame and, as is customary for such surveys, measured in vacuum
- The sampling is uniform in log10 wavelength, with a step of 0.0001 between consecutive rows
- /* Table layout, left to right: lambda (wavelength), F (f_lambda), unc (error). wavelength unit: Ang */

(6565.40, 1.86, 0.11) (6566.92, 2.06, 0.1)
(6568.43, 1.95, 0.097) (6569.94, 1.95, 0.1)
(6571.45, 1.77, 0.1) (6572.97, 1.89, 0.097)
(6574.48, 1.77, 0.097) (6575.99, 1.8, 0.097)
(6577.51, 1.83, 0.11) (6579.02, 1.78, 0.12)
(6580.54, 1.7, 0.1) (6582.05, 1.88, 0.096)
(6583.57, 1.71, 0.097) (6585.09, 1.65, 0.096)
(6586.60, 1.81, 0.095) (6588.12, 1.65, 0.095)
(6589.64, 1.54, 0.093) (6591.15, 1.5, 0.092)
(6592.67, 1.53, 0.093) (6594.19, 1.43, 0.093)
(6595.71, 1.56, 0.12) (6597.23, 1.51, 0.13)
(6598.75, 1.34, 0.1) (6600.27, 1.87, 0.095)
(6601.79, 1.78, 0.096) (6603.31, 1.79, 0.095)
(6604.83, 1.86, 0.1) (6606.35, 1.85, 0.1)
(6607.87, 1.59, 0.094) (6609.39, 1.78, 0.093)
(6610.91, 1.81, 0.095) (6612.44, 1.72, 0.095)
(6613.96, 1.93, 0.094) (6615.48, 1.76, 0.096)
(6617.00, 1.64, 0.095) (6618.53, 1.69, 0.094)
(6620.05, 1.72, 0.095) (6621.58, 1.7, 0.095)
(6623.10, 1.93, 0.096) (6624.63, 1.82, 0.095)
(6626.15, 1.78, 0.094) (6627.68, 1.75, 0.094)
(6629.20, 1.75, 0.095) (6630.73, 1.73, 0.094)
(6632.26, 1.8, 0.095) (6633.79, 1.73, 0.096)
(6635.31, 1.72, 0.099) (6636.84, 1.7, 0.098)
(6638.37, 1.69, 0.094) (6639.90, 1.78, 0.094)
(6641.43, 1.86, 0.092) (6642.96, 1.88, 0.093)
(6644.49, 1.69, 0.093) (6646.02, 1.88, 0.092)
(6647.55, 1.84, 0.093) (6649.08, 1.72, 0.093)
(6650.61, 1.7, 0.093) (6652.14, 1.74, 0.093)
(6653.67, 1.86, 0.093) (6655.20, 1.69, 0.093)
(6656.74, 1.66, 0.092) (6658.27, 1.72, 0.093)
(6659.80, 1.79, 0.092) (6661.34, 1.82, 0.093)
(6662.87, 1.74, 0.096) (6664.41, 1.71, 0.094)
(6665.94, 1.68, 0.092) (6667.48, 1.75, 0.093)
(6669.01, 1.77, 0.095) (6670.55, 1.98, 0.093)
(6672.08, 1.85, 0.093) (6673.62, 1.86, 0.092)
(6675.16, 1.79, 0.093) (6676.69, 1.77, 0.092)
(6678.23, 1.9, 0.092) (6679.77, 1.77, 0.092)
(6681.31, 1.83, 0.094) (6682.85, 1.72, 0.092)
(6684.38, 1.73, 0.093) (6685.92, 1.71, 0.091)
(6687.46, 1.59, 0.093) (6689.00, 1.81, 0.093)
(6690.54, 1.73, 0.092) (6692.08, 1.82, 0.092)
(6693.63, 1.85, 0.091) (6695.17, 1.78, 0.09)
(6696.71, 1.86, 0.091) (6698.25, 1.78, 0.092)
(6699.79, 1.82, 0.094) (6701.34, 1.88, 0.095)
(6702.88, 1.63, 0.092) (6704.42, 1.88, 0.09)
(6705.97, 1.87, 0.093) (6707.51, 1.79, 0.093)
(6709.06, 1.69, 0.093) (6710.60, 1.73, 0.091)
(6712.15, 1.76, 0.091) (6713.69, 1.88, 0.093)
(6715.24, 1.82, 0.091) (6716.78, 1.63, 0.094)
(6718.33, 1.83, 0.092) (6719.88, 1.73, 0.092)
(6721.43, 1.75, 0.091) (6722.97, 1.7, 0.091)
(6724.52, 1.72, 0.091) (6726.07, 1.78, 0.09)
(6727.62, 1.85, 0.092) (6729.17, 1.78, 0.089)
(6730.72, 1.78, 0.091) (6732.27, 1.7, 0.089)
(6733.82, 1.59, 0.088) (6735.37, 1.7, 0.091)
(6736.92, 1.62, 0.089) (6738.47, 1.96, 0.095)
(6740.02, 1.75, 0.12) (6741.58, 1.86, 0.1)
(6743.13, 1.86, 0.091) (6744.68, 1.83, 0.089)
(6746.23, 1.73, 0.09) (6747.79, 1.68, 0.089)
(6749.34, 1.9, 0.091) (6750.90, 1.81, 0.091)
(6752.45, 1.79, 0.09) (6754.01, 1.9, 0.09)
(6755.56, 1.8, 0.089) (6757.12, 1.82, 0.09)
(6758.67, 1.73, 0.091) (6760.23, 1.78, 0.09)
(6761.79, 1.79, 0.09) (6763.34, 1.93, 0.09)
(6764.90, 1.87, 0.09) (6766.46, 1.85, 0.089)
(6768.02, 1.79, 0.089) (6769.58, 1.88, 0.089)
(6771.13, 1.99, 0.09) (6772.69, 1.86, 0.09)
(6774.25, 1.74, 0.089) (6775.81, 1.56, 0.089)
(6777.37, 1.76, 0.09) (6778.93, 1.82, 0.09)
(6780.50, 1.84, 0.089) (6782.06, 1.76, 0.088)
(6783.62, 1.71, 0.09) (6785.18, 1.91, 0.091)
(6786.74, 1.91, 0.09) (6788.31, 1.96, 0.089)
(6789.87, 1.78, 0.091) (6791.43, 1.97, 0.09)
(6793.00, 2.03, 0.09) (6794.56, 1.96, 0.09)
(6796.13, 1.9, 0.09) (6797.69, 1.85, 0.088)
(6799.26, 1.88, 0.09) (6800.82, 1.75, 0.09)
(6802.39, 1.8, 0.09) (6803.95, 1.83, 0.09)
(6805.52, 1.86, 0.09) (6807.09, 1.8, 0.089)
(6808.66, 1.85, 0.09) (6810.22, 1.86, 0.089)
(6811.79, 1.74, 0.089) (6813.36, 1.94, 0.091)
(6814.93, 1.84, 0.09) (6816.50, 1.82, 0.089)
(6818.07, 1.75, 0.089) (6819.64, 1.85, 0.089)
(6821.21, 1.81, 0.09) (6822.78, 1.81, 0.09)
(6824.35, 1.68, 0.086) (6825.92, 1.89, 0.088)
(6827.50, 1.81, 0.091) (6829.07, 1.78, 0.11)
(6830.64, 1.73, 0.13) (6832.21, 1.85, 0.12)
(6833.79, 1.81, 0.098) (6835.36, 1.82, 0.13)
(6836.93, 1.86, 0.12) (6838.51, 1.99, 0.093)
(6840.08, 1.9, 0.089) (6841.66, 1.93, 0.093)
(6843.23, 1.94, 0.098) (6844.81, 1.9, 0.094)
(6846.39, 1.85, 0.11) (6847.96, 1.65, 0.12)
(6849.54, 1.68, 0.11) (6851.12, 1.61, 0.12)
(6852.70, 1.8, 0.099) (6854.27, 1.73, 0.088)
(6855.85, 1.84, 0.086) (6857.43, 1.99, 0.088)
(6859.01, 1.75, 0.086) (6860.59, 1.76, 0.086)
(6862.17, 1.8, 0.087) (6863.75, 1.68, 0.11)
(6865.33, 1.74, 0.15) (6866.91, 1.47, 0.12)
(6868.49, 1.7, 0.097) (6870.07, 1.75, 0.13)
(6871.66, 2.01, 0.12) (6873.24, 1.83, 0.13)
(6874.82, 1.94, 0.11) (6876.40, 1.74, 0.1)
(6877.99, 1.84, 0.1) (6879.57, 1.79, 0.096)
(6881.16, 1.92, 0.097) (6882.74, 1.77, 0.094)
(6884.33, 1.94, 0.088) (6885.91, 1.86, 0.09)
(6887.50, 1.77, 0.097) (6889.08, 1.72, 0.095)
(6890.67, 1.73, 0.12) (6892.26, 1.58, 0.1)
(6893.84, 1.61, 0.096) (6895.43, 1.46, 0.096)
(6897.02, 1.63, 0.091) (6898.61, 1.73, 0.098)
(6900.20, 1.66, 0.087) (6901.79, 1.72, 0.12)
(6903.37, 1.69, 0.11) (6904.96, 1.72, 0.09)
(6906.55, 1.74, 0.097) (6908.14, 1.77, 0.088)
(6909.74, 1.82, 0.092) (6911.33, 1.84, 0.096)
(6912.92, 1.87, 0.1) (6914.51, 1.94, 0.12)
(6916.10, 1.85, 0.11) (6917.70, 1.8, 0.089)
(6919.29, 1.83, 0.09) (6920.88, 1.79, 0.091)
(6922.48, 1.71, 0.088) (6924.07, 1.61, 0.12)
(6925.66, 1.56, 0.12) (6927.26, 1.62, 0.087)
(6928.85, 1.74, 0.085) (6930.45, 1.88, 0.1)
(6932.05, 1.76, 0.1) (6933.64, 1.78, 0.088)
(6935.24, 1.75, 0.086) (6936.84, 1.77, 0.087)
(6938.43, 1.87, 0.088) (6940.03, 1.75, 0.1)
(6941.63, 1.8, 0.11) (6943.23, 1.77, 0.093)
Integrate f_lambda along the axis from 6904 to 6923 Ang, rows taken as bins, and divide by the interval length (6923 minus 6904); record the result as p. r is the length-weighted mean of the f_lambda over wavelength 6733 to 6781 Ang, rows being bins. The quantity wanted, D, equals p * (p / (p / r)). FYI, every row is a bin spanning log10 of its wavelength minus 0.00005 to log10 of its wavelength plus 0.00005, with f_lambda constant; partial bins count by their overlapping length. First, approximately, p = 1.81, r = 1.80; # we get 3.2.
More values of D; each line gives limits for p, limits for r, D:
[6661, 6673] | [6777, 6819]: 3.3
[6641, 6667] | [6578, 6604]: 2.9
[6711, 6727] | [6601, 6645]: 3.1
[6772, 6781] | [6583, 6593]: 2.9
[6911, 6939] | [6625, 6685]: 3.1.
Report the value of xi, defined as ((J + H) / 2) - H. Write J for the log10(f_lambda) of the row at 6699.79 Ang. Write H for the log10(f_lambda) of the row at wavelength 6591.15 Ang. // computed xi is 0.042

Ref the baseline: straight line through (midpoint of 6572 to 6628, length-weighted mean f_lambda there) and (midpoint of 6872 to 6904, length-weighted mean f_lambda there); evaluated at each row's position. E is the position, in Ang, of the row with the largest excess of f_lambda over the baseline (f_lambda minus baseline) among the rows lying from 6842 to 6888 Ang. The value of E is 6871.66 Ang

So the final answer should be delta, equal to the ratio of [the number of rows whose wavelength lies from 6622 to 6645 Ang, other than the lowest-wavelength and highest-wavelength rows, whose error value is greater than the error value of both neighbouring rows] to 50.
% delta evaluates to 0.04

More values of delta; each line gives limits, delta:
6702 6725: 0.04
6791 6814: 0.02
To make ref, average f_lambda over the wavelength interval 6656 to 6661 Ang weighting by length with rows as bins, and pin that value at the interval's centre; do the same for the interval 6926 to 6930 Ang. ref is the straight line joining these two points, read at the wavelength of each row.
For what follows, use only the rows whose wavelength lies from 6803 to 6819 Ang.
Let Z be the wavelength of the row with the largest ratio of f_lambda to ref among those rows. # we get 6813.36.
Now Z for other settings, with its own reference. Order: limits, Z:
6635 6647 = 6646.02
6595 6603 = 6600.27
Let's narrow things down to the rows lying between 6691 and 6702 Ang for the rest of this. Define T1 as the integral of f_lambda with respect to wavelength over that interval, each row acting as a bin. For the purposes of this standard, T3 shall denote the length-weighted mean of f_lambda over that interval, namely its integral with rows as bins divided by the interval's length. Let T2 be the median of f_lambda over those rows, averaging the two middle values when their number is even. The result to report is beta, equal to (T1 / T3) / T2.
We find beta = 6.0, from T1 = 20.0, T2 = 1.82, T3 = 1.82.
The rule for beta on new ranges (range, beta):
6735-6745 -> 5.5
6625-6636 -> 6.3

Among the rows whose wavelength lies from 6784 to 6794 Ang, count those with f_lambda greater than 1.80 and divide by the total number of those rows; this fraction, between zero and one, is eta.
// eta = 0.83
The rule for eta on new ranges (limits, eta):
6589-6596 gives 0.00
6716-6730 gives 0.22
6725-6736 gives 0.14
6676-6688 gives 0.25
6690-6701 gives 0.57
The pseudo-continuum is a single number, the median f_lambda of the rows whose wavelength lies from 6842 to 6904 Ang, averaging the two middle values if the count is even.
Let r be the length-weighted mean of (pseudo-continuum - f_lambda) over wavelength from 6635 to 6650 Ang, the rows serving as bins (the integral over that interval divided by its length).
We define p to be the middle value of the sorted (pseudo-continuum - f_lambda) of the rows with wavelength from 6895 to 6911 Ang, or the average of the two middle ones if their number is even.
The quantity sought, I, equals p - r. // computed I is 0.06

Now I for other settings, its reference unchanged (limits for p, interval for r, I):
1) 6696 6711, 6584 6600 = -0.24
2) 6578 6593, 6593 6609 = -0.02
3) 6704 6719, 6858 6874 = -0.05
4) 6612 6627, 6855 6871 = 0.01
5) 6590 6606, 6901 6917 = 0.25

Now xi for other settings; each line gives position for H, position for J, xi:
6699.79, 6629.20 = -0.009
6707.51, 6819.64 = 0.007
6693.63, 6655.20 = -0.020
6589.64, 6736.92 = 0.011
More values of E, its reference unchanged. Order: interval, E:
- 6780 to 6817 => 6793.00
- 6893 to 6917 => 6914.51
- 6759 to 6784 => 6771.13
